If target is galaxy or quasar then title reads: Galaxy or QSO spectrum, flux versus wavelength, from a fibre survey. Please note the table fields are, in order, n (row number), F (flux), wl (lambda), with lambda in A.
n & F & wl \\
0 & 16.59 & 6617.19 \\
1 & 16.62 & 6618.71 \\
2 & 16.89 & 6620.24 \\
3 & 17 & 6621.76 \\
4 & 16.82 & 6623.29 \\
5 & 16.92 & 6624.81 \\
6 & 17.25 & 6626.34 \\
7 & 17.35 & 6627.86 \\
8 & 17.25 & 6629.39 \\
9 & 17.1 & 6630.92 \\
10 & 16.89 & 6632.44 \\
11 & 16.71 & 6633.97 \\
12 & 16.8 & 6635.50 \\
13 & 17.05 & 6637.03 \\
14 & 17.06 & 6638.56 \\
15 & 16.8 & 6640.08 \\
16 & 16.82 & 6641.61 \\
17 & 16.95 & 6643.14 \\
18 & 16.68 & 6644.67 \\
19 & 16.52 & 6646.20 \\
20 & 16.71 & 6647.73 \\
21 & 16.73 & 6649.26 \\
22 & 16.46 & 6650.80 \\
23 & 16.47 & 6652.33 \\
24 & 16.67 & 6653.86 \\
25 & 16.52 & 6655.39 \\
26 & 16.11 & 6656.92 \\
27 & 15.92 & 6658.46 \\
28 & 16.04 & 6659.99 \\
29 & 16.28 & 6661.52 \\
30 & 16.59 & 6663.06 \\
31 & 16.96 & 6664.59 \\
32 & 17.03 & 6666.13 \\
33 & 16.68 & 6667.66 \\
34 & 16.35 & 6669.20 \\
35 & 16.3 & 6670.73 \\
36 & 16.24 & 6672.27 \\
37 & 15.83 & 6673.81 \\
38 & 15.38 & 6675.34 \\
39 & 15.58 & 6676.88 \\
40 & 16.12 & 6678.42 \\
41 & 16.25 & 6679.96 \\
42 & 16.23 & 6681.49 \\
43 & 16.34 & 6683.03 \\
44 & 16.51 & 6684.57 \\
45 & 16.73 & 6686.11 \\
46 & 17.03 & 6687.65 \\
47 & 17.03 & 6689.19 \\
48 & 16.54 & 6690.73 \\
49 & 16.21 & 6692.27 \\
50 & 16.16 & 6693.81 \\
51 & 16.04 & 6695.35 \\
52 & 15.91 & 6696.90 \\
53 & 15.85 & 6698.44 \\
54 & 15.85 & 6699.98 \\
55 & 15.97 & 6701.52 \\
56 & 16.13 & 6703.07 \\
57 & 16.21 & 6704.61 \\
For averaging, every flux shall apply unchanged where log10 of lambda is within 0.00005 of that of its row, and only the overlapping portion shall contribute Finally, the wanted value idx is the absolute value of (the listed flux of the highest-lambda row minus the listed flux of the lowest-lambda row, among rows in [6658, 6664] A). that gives 0.7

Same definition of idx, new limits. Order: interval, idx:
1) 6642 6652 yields 0.5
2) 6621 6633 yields 0.1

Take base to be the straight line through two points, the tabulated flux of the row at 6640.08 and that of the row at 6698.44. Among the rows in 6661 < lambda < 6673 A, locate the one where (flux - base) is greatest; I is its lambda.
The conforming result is 6666.13 A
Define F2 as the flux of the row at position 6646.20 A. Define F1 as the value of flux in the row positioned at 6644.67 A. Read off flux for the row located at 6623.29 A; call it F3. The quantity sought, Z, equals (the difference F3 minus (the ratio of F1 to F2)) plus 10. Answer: 25.8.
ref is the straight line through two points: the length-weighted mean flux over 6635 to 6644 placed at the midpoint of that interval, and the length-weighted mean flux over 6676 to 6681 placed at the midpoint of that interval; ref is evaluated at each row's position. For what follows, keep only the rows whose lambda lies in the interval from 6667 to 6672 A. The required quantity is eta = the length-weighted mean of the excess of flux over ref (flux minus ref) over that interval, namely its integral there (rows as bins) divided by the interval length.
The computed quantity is 0.2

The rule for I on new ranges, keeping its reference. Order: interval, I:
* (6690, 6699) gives 6690.73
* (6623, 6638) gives 6627.86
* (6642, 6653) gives 6643.14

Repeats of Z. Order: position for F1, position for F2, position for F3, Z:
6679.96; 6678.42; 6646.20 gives 25.5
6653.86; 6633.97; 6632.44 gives 25.9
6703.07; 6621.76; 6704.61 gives 25.3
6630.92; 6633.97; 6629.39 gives 26.2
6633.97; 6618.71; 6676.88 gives 24.6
